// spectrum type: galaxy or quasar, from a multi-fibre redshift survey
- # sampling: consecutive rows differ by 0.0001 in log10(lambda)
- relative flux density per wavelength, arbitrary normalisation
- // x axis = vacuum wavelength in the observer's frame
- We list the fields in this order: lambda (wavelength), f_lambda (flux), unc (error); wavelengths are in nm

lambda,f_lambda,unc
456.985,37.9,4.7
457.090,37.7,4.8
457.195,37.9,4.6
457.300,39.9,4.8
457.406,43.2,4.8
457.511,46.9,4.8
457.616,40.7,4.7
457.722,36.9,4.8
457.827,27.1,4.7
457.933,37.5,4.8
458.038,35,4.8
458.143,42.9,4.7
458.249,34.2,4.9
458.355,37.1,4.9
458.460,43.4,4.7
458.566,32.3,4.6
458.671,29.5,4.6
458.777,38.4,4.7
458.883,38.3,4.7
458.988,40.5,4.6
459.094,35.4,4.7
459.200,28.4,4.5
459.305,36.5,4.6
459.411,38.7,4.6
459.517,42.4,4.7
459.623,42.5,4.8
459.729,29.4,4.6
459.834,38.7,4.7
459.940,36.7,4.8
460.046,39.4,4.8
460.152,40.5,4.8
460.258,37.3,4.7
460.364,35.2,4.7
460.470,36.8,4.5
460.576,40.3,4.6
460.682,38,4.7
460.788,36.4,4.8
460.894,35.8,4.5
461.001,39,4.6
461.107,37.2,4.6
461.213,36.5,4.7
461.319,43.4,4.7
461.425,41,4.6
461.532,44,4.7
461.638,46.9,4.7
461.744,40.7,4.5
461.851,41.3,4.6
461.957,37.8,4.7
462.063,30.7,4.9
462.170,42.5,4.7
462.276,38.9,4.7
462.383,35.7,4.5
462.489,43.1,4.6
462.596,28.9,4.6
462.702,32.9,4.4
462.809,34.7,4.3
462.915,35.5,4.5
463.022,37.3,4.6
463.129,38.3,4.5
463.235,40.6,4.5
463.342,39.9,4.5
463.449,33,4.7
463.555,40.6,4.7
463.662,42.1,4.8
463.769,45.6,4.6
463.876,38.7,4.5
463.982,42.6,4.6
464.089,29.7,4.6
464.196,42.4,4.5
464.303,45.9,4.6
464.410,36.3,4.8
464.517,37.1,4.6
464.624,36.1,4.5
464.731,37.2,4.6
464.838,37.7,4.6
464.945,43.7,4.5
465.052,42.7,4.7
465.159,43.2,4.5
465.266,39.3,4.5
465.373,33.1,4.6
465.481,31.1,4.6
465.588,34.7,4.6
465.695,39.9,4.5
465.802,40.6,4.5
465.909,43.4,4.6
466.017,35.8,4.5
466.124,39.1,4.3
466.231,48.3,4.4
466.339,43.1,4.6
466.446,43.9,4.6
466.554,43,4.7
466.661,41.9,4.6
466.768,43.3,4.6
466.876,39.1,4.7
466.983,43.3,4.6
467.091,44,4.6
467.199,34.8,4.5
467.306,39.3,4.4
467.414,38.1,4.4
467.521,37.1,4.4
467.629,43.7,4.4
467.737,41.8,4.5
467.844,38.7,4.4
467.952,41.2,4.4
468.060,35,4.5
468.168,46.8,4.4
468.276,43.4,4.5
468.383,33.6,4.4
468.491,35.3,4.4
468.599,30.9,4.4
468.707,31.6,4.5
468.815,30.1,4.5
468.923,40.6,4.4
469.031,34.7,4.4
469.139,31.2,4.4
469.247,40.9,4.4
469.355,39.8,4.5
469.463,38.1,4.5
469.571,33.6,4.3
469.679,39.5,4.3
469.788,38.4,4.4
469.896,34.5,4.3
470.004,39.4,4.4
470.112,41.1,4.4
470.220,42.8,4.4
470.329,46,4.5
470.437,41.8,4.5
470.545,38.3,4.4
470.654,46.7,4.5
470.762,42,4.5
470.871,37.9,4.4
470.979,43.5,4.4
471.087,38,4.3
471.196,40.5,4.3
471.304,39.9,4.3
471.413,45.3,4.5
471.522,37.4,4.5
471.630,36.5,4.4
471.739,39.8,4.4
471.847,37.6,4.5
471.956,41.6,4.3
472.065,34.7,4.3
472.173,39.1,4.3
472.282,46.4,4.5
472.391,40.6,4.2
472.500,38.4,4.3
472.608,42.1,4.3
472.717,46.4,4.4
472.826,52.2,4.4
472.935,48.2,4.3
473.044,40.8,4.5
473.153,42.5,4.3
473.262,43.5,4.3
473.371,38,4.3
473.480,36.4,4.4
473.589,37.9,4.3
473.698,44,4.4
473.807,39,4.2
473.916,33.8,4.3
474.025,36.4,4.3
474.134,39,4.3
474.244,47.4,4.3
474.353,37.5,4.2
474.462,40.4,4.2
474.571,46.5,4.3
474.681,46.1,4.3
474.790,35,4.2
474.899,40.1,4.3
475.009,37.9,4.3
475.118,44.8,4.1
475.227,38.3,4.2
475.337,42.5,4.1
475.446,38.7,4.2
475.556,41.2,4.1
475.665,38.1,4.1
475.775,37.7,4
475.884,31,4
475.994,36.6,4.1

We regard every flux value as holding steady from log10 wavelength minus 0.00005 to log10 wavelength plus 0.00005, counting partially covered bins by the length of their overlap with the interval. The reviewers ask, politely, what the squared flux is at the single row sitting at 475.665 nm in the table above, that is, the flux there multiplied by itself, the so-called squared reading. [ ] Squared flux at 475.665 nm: 1452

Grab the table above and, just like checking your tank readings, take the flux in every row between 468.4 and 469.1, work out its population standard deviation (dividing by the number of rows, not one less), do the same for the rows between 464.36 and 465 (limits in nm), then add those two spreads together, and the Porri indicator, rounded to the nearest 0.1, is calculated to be 6.2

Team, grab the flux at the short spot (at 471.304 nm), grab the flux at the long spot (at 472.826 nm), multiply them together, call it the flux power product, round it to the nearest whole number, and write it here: 2083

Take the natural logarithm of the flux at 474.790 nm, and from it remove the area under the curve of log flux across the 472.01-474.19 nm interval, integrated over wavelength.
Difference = -4.52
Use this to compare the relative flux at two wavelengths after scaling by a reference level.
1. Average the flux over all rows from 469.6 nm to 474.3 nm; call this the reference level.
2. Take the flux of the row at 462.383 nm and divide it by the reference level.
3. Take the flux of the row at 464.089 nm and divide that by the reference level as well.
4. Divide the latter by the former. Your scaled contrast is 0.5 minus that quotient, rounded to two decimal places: -0.33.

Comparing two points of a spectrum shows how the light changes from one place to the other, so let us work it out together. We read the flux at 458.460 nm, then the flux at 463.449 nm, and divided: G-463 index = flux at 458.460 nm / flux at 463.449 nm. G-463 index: 1.3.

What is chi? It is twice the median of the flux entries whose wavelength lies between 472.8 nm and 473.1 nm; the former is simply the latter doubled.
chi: 96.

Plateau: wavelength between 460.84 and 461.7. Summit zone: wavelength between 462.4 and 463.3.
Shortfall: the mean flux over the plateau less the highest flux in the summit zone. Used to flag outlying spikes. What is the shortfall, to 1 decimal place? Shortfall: -2.6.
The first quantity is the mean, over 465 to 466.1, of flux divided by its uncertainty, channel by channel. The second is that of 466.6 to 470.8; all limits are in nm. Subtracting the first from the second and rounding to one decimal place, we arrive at 0.3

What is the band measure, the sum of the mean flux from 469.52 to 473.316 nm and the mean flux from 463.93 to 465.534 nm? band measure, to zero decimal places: 80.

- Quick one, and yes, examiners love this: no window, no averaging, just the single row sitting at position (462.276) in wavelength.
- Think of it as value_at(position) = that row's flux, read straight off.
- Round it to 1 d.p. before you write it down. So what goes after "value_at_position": 38.9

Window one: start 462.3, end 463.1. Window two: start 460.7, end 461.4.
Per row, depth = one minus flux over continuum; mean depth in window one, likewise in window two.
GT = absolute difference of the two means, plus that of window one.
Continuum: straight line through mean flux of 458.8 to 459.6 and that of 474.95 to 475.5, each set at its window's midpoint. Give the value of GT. 0.14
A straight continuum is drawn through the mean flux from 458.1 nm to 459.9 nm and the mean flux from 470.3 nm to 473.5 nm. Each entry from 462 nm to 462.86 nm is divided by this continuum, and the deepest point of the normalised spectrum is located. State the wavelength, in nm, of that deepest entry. 462.596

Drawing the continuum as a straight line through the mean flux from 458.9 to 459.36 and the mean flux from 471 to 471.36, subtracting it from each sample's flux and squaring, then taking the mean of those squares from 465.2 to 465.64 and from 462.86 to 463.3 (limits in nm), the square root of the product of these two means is 9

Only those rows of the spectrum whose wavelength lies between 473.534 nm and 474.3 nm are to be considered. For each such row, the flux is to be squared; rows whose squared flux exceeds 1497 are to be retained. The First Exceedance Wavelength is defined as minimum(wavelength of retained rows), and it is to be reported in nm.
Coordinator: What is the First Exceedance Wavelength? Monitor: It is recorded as 473.698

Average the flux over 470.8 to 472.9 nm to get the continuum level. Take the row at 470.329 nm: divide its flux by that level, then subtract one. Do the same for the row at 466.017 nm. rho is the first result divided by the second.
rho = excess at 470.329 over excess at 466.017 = -1.0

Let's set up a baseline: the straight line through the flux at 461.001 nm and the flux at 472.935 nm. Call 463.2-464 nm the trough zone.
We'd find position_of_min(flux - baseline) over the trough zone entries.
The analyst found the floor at 463.449 nm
